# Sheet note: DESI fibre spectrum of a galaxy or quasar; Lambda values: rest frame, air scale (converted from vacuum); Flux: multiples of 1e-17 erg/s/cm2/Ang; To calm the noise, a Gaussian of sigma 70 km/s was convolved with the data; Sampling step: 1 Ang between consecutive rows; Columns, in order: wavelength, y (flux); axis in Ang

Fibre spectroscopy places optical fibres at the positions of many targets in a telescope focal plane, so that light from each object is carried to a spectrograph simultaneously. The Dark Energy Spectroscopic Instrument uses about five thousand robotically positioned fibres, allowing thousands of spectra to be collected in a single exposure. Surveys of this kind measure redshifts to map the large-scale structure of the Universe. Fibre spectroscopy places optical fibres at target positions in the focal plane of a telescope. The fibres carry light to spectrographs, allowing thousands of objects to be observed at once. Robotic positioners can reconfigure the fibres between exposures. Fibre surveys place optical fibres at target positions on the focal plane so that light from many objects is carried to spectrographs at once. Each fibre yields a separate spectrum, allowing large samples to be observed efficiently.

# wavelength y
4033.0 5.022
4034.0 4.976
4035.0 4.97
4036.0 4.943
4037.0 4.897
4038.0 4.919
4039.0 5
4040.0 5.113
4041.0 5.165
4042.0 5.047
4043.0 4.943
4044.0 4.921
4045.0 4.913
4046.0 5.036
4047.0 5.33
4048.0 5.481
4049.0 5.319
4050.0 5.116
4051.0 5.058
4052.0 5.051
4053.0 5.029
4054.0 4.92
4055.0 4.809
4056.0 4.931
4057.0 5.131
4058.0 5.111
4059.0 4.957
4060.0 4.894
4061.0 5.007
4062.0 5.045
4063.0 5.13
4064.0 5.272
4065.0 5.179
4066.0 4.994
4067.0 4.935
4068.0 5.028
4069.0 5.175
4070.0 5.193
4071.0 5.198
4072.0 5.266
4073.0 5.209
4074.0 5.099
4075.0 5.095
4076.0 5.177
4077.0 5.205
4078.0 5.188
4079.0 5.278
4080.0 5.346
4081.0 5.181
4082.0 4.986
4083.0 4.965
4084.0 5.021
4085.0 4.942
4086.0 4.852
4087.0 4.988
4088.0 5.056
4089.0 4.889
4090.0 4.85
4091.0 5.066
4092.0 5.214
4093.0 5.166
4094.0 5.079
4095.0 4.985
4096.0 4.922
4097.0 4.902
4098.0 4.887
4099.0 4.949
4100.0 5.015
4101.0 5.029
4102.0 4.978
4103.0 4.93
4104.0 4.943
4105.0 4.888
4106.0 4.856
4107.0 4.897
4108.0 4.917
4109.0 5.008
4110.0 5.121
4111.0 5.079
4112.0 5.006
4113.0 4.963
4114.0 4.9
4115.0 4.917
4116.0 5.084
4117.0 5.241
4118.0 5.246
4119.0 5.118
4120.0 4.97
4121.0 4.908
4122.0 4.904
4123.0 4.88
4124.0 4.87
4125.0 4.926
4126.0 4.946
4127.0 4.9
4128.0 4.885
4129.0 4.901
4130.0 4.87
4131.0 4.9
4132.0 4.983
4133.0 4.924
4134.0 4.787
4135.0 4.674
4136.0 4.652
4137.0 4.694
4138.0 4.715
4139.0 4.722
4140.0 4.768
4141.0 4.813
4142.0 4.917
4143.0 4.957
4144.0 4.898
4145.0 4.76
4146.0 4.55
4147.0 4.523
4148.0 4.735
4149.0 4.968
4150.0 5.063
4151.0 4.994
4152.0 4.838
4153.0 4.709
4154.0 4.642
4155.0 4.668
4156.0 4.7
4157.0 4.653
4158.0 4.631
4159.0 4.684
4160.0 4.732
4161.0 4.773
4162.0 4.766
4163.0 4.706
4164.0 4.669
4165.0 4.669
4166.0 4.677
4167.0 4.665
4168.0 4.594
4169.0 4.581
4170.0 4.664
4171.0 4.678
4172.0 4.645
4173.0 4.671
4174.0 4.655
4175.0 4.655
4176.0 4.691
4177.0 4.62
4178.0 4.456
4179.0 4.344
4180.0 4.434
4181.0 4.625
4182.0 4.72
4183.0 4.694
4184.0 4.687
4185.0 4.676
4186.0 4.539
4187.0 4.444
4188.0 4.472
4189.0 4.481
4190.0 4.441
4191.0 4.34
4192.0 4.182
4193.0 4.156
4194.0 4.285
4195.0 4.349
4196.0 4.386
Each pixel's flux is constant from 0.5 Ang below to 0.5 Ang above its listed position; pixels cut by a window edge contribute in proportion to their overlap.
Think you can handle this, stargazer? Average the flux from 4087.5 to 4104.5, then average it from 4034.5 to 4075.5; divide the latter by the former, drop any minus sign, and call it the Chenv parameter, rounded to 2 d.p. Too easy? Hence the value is 1.02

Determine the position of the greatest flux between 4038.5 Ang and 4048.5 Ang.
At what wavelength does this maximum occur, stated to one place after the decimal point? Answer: 4048.0 Ang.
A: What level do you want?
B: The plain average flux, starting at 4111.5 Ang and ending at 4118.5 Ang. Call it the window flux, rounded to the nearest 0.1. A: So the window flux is 5.1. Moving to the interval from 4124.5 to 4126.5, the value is 4.9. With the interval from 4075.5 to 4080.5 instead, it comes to 5.2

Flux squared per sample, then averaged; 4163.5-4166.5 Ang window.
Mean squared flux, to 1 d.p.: 21.8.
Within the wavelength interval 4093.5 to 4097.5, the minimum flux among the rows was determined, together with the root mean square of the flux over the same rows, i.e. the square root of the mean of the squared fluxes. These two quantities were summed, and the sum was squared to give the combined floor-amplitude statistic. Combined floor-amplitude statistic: 98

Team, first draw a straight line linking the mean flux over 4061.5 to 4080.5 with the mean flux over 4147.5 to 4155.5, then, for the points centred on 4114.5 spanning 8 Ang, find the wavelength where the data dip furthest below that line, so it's 4114.0 Ang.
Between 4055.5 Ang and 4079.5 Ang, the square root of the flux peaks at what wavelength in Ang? 4079.0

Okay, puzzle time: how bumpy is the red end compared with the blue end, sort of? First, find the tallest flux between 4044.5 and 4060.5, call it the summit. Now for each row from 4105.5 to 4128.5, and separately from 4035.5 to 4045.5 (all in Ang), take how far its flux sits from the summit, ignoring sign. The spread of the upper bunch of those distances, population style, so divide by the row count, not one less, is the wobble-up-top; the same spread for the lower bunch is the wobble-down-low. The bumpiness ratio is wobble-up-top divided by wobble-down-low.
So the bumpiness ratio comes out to 1.3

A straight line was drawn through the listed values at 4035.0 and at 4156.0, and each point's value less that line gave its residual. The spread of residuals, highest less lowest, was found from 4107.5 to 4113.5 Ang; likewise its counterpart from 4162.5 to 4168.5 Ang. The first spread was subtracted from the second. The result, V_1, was -0.108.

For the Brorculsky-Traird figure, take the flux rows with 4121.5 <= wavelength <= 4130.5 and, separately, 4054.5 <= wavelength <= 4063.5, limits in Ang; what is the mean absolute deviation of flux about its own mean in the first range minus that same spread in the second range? -0.073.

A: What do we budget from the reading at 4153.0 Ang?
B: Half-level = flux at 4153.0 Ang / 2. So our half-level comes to 2.35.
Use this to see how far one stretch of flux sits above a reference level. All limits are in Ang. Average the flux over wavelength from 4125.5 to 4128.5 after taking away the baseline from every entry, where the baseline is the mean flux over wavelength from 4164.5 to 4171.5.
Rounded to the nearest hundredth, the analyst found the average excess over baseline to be 0.26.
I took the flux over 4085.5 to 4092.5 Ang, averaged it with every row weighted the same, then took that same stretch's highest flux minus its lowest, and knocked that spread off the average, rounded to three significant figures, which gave 4.62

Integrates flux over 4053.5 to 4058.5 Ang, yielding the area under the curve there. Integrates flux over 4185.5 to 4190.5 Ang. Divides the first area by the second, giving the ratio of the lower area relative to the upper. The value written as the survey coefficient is 1.11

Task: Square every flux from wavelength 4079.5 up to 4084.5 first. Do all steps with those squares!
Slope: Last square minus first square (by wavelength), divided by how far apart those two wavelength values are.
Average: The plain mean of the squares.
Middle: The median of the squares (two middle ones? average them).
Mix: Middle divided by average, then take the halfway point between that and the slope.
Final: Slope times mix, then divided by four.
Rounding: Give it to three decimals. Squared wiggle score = -0.013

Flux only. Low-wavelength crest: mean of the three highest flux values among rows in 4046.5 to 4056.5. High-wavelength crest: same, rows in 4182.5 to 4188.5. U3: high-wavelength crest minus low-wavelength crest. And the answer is -0.7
